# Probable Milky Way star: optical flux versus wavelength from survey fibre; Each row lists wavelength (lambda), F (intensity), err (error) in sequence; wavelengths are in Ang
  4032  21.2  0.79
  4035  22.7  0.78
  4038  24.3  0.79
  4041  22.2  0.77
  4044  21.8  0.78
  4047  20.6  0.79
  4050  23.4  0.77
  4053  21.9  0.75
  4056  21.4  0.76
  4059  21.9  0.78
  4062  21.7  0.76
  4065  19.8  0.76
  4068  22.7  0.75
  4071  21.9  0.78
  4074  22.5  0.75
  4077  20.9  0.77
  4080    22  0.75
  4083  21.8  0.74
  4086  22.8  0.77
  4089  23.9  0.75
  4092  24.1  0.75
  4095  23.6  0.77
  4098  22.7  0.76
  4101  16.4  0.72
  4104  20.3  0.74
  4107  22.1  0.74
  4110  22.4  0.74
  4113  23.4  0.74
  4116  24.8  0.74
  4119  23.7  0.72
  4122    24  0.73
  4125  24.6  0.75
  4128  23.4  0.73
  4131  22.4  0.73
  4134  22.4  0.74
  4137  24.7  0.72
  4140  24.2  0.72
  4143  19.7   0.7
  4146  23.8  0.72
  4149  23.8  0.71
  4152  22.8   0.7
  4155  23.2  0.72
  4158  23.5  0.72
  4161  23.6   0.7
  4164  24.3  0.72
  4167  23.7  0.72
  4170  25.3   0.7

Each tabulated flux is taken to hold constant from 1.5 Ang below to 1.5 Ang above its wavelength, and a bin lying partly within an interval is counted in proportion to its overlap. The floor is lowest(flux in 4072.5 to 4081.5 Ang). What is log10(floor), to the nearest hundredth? 1.32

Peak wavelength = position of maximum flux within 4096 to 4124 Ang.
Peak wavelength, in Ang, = 4116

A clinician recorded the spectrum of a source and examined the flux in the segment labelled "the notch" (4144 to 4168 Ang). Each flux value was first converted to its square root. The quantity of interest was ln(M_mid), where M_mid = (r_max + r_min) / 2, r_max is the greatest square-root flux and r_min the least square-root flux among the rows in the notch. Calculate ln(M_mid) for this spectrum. 1.58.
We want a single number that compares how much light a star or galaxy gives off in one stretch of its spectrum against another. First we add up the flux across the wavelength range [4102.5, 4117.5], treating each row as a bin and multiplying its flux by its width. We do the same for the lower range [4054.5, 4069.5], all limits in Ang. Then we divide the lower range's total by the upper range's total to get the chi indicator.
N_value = 0.95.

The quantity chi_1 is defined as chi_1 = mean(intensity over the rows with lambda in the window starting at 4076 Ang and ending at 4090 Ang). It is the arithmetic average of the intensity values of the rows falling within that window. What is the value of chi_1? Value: 22.3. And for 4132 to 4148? 23.0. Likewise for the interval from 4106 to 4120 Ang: 23.3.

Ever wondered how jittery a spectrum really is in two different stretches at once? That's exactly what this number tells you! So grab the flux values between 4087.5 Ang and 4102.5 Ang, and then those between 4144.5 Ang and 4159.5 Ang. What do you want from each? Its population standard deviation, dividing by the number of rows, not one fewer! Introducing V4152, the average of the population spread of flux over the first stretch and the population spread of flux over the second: 1.65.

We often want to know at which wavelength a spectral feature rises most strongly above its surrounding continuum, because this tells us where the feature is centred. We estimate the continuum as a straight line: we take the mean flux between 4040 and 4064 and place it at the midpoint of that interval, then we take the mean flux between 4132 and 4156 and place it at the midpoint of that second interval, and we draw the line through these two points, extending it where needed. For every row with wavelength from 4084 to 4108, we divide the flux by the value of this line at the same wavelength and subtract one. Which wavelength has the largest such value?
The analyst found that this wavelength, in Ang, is 4092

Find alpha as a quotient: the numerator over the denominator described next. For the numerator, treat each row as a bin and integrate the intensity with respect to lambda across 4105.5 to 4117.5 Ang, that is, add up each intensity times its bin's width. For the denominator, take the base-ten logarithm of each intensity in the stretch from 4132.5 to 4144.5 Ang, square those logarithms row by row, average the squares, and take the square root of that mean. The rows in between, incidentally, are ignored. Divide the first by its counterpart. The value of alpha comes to 205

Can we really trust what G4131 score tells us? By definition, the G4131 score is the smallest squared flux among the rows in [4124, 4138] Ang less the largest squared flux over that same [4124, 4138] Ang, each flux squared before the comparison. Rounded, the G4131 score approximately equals -108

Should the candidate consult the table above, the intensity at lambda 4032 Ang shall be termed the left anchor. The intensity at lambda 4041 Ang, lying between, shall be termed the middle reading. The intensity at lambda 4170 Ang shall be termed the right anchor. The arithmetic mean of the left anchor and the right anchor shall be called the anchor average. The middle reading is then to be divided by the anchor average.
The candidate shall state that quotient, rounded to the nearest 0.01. 0.95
